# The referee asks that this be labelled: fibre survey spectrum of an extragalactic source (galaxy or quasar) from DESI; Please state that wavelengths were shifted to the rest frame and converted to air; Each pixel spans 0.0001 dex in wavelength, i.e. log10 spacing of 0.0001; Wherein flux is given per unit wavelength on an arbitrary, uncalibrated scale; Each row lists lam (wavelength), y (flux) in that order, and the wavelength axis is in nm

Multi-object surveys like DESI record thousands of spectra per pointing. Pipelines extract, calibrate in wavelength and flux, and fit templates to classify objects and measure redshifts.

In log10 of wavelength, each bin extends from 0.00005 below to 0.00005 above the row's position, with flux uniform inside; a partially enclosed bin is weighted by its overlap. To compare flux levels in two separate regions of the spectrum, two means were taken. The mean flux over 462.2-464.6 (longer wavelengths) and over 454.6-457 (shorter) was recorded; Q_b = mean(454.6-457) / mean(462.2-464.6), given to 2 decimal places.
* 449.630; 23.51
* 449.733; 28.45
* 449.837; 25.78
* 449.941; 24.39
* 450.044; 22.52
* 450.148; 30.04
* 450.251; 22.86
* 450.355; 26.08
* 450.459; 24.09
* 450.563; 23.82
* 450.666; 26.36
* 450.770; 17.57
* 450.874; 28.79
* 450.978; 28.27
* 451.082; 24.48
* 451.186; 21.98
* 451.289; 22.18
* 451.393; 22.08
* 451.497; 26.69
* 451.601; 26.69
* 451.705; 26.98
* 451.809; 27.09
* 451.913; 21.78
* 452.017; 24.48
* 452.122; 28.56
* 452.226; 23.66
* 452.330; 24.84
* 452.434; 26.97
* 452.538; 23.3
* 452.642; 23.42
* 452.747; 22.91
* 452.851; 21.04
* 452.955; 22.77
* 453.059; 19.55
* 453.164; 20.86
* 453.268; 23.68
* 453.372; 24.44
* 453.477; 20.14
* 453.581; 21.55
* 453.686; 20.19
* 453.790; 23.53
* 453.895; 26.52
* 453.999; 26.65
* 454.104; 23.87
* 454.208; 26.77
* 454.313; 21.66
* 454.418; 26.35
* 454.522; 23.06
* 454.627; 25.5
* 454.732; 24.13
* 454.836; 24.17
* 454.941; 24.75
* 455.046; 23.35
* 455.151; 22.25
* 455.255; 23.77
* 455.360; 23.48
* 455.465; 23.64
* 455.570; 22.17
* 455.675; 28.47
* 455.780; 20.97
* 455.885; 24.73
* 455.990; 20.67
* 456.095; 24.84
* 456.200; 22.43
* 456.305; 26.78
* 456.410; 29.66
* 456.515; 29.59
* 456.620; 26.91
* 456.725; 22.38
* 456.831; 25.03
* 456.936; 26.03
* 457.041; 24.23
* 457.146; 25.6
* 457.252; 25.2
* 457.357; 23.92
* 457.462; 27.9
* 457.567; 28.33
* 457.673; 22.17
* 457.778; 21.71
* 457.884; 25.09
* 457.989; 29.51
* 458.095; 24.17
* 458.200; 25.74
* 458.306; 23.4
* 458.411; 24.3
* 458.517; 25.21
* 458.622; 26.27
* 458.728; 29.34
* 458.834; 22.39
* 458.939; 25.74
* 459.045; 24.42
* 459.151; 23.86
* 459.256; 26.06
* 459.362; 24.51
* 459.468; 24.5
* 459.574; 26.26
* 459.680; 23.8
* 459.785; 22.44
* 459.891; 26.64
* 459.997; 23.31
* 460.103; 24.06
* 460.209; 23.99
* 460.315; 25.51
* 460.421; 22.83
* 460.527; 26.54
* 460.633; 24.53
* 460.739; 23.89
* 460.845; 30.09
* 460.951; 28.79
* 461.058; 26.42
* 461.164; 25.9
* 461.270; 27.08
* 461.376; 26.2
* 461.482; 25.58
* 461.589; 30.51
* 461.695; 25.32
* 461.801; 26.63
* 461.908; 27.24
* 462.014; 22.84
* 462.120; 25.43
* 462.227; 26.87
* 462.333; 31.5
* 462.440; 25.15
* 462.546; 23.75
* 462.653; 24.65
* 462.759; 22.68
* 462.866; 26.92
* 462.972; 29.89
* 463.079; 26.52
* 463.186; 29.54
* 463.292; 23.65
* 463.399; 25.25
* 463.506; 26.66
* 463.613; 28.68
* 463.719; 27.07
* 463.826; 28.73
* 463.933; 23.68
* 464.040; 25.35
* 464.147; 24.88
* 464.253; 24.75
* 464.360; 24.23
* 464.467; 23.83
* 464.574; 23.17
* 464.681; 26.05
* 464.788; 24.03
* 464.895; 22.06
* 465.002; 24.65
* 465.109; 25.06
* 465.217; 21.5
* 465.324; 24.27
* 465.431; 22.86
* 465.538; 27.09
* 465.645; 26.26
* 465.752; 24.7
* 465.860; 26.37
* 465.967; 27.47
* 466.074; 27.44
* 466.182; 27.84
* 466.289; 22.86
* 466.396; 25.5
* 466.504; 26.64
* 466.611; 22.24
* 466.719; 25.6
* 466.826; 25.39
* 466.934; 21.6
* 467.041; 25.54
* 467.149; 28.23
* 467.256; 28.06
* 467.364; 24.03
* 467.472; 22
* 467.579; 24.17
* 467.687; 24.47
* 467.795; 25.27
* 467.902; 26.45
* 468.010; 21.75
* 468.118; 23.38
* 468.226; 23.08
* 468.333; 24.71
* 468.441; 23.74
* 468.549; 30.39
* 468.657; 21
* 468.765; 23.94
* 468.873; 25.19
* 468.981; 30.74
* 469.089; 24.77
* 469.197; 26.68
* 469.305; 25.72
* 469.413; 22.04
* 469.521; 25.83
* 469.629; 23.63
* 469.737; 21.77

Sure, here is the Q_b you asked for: 0.95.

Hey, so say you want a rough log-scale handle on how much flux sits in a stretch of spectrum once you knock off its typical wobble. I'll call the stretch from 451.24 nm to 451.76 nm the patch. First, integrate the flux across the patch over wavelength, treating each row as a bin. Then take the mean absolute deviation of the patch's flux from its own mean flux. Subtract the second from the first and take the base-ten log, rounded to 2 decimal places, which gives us 1.03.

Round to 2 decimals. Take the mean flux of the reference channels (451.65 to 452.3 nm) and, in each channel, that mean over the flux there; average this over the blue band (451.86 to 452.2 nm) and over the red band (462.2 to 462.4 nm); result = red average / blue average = 0.85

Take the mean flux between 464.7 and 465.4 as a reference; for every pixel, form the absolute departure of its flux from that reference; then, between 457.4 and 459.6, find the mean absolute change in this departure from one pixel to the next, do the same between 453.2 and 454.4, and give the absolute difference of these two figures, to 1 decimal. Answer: 0.1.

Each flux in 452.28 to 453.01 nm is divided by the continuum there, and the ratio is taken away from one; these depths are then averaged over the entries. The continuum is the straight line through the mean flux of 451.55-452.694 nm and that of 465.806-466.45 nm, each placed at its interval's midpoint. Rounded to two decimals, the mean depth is 0.07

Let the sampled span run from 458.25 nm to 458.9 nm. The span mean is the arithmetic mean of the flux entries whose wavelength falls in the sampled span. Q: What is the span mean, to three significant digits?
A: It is 25.2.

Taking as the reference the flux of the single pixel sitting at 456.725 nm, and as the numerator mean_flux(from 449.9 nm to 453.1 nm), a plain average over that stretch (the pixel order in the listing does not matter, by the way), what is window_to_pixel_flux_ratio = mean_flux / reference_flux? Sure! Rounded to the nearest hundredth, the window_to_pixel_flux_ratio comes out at 1.09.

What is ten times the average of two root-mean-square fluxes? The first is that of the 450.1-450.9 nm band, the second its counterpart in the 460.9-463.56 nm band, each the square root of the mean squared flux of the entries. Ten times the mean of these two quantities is 259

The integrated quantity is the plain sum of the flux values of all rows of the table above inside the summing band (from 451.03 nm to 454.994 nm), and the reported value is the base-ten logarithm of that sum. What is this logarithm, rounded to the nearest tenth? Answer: 3.0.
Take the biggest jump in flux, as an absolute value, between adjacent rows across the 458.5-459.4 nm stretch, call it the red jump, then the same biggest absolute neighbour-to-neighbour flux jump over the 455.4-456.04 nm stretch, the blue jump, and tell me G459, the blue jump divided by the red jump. 1.1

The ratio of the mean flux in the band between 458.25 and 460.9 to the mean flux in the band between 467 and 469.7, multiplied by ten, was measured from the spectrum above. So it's 10.0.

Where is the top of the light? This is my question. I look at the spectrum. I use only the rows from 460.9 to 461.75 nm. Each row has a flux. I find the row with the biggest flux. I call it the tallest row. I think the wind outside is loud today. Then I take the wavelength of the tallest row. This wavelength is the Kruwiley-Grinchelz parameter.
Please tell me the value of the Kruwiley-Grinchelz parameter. 461.589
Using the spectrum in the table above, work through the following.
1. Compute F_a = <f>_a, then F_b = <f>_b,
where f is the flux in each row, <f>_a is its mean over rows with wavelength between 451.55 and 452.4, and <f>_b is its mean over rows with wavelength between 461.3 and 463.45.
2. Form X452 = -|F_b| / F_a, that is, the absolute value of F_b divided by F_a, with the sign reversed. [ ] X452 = -1.03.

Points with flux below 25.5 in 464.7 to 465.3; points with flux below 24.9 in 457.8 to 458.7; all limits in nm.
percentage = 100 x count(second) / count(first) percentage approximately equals 60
